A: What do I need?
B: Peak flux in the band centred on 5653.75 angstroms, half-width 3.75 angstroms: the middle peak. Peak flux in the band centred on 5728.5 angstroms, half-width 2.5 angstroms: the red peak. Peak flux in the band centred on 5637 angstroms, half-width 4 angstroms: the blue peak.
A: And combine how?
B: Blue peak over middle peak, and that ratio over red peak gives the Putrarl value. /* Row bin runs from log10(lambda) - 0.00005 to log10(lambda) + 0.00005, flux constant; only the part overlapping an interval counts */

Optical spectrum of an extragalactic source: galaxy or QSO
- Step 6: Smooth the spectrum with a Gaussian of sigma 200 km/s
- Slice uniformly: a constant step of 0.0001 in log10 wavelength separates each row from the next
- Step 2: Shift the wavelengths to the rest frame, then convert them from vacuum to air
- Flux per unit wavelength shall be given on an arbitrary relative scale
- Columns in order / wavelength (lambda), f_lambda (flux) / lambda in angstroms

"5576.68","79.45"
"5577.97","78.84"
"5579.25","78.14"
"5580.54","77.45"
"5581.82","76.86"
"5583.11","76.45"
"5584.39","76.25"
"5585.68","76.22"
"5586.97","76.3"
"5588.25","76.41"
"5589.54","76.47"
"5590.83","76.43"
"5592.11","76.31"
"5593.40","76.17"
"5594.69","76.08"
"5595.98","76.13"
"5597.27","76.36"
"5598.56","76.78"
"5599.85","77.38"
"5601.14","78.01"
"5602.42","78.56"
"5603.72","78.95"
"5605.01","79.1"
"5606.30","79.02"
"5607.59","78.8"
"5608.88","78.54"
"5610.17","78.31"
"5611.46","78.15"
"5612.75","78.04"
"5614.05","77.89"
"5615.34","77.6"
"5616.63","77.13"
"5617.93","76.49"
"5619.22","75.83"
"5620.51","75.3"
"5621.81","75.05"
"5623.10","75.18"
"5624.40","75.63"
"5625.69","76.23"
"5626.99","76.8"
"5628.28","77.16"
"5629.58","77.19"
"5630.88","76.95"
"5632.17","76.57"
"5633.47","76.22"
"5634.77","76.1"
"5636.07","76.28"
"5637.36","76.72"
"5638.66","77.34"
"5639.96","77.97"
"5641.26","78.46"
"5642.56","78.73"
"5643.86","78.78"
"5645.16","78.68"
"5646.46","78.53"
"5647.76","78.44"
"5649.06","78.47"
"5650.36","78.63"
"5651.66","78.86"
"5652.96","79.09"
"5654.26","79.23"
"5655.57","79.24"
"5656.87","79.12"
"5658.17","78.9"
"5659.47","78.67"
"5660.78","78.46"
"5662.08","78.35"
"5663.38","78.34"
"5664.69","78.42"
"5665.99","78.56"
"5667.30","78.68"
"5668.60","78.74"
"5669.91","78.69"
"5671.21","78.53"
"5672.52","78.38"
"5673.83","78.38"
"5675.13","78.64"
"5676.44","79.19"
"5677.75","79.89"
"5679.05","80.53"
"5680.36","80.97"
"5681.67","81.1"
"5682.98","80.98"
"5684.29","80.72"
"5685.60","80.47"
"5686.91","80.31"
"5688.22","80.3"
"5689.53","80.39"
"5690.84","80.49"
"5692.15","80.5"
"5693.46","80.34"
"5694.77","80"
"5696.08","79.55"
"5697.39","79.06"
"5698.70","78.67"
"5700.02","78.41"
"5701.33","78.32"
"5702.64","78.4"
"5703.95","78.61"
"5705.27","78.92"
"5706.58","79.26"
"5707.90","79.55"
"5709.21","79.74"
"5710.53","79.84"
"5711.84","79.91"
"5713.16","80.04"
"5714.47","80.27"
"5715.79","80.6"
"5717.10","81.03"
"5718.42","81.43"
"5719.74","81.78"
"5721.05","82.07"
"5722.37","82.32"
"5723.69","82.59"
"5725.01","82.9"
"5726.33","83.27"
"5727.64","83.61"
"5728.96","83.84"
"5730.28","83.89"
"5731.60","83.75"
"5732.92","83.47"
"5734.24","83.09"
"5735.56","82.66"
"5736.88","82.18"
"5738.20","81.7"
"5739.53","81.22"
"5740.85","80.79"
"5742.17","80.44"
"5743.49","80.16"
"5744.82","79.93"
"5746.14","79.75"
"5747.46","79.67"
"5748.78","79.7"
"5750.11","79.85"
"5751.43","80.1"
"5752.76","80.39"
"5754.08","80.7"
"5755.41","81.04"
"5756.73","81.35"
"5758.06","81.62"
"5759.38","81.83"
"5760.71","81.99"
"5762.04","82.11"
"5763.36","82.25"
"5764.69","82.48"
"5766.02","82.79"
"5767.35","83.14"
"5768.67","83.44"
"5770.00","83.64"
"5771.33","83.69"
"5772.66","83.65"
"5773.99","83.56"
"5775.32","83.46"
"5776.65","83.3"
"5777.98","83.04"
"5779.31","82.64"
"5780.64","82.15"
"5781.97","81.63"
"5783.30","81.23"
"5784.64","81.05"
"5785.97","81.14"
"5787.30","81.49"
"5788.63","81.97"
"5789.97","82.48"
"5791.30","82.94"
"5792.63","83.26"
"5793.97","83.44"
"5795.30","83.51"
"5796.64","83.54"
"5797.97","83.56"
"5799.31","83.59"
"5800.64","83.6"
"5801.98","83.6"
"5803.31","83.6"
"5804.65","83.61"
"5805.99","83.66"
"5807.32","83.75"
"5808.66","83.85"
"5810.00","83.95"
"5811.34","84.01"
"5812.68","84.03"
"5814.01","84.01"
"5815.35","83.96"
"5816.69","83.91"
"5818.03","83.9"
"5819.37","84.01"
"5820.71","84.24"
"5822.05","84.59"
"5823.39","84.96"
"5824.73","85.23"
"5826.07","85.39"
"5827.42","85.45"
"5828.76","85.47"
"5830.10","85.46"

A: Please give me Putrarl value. 0.0117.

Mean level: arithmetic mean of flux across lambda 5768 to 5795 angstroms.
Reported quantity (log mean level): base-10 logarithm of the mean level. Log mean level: 1.92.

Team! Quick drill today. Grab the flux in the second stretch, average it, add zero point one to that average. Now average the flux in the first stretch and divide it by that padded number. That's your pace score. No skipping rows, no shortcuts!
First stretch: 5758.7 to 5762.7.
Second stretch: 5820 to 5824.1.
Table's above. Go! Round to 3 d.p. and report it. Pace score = 0.968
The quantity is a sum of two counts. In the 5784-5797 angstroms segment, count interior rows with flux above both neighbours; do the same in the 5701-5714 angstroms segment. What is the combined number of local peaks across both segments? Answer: 0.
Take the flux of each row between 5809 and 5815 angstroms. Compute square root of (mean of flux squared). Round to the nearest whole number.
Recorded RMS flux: 84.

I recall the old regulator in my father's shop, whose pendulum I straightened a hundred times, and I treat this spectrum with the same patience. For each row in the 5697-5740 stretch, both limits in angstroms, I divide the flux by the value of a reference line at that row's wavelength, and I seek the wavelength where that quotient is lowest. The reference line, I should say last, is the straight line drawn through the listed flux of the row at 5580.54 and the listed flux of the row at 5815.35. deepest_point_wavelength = 5701.33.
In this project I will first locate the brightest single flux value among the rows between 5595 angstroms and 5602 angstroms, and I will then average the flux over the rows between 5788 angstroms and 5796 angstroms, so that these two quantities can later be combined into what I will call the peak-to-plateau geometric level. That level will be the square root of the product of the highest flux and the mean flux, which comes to 80.4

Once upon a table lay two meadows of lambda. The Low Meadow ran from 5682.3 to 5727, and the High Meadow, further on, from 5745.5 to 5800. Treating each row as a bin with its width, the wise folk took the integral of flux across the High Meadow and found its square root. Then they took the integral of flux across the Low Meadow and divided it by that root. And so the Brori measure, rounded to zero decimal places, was 54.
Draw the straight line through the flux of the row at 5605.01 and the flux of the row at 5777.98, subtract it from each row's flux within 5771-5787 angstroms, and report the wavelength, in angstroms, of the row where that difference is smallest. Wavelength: 5784.64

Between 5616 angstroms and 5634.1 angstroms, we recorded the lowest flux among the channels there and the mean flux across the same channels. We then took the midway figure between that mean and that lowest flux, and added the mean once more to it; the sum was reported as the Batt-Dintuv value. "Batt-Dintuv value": 151.9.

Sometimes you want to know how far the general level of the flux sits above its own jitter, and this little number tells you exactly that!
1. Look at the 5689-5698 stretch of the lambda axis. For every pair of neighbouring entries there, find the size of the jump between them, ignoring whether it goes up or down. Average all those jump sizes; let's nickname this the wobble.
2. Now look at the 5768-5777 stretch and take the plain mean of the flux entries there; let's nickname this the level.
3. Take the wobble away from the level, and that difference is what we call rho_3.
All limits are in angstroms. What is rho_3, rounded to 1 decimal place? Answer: 83.3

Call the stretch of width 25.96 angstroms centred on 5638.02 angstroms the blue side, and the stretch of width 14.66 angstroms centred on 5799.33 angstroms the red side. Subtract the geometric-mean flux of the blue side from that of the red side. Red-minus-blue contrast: 6.0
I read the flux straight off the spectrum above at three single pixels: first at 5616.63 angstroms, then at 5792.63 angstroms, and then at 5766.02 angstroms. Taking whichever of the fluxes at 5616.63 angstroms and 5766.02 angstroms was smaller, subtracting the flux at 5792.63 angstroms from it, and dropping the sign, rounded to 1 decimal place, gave 6.1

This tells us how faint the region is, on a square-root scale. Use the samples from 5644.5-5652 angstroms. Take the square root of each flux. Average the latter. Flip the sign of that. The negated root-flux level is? -8.87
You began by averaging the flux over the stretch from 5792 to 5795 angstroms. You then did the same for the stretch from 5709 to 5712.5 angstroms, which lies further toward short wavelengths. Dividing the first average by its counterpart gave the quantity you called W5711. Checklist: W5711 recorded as 1.04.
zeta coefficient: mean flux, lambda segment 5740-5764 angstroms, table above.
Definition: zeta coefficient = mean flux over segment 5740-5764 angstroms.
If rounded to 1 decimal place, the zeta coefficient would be 80.8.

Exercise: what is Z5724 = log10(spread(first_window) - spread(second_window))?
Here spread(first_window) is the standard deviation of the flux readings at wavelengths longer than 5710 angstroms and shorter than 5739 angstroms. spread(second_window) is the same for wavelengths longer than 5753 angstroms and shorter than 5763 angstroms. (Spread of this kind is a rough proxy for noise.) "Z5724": -0.1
